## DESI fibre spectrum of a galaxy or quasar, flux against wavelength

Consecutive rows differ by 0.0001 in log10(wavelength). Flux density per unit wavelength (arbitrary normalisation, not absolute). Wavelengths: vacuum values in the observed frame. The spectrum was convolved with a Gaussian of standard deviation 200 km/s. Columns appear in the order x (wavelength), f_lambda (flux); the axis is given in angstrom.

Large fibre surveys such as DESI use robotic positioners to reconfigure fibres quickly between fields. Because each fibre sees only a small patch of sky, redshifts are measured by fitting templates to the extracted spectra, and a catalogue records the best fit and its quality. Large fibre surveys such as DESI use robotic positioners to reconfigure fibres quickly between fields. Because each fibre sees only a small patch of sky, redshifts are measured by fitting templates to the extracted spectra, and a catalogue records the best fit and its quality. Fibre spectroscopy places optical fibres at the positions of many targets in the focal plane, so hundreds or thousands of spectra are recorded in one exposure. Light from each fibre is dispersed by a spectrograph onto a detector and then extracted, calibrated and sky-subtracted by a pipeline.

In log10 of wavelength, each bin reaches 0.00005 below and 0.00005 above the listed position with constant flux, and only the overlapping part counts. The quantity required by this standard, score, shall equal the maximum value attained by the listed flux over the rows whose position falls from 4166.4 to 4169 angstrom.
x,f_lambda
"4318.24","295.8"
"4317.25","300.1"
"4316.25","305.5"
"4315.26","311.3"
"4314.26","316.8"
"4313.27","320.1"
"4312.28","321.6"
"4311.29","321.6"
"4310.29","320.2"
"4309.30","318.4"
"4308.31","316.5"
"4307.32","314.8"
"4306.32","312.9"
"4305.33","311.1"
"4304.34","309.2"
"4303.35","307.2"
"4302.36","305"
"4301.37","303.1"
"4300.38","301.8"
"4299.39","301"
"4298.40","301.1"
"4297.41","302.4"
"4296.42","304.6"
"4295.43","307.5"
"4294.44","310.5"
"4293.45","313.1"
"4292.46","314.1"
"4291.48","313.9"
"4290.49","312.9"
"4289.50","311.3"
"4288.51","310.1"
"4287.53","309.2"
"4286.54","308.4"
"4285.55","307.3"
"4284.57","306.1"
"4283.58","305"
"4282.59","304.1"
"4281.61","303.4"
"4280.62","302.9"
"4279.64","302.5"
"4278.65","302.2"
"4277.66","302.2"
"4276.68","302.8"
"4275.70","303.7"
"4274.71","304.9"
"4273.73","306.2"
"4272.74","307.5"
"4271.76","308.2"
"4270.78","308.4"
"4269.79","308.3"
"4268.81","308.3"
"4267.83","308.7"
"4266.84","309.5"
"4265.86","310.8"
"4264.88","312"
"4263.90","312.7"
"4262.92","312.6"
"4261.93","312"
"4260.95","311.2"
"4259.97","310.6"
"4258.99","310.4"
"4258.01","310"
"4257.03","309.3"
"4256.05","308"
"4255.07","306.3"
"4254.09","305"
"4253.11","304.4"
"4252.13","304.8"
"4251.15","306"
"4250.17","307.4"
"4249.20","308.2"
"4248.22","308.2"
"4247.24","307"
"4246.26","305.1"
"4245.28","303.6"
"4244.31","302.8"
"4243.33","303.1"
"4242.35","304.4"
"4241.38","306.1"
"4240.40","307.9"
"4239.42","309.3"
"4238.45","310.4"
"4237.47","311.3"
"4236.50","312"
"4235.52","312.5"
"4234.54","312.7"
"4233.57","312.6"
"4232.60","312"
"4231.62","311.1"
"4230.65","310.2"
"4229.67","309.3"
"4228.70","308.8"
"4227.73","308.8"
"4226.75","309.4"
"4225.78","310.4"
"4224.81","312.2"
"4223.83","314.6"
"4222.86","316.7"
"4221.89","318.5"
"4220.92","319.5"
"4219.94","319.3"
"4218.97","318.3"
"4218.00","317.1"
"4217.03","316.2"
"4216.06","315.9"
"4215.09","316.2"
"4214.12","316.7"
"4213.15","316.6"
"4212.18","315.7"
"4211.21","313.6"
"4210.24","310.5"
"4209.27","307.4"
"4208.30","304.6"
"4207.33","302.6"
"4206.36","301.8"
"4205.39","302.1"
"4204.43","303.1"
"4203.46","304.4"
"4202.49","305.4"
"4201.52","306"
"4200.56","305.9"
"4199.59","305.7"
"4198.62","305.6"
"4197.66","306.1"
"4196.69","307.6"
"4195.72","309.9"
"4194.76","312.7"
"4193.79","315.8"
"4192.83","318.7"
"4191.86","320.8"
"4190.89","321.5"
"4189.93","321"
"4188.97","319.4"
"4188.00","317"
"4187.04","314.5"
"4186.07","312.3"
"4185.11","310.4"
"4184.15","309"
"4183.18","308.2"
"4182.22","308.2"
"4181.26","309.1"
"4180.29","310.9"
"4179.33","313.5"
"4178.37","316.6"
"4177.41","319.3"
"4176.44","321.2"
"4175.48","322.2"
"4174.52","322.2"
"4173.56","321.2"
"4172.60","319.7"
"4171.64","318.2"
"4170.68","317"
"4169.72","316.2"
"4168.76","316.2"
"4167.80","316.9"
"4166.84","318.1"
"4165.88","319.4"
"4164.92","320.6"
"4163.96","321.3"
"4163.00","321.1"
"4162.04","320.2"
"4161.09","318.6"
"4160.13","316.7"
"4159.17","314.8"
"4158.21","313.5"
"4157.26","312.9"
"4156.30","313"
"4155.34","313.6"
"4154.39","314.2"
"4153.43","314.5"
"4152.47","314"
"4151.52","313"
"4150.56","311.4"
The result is 318.1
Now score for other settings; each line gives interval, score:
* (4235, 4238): 312.5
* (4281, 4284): 305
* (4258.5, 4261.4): 311.2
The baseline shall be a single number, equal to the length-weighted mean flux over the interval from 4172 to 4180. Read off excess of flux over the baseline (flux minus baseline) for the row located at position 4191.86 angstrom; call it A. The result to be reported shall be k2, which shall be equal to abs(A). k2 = 1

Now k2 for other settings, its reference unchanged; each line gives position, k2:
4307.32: 5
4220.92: 0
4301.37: 16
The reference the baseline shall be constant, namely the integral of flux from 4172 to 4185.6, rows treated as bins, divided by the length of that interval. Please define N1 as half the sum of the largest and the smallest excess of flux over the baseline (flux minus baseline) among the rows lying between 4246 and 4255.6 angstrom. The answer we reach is -8.9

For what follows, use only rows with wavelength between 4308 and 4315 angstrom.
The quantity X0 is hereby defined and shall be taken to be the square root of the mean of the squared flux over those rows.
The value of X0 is 319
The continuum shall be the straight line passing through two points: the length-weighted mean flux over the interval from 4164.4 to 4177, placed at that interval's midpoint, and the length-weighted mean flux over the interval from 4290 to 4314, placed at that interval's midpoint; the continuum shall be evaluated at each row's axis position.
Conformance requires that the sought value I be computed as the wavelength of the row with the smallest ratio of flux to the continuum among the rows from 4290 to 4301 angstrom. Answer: 4299.39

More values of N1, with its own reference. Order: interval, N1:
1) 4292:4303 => -7.7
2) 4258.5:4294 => -7.1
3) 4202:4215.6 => -6.0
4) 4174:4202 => -1.3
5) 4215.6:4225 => 0.6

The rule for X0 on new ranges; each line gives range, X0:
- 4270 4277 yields 306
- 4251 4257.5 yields 306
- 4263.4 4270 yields 310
